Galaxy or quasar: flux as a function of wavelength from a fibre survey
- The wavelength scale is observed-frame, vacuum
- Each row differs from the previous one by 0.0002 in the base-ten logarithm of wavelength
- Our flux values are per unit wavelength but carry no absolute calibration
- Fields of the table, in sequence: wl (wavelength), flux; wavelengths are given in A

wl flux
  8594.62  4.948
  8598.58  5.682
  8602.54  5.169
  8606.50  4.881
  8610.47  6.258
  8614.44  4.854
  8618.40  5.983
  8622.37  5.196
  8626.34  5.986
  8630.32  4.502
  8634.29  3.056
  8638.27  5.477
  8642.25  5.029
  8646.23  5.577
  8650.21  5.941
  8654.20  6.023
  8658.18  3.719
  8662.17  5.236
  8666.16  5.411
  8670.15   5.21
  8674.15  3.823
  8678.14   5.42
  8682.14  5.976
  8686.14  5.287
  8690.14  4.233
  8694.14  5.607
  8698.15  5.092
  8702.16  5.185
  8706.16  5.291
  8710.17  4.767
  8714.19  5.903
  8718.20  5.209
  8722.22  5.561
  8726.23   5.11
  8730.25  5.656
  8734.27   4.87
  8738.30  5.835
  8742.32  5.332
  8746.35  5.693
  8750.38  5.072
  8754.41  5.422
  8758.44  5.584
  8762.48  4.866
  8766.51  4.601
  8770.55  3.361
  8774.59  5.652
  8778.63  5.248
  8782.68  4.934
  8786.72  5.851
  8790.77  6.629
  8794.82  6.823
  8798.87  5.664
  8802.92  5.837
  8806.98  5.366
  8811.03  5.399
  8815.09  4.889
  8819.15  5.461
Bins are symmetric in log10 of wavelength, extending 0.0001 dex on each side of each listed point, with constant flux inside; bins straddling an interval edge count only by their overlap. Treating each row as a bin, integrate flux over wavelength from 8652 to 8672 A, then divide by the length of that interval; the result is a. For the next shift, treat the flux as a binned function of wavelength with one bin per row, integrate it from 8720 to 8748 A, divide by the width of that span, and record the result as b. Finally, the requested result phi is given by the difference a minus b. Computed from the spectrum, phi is -0.3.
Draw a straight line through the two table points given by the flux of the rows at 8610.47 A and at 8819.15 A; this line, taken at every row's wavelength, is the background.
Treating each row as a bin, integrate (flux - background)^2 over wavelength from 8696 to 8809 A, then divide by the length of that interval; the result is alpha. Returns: 0.57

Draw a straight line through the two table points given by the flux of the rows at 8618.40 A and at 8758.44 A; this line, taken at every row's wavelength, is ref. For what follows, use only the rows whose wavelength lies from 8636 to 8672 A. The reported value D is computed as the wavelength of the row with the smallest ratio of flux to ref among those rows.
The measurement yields 8658.18 A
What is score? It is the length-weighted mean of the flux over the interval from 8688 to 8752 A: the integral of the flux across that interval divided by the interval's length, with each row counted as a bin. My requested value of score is 5.28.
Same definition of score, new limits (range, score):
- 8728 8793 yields 5.29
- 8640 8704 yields 5.17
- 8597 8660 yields 5.21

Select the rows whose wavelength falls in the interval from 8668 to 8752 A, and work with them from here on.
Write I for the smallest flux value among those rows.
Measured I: 3.823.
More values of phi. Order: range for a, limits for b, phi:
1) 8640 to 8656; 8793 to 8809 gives -0.3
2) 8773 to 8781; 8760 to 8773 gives 1.0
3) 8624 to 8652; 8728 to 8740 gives -0.4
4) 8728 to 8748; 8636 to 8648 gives 0.2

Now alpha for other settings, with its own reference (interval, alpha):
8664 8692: 1.37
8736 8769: 0.39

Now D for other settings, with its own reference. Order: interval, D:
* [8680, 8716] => 8690.14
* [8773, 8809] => 8782.68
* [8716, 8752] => 8734.27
